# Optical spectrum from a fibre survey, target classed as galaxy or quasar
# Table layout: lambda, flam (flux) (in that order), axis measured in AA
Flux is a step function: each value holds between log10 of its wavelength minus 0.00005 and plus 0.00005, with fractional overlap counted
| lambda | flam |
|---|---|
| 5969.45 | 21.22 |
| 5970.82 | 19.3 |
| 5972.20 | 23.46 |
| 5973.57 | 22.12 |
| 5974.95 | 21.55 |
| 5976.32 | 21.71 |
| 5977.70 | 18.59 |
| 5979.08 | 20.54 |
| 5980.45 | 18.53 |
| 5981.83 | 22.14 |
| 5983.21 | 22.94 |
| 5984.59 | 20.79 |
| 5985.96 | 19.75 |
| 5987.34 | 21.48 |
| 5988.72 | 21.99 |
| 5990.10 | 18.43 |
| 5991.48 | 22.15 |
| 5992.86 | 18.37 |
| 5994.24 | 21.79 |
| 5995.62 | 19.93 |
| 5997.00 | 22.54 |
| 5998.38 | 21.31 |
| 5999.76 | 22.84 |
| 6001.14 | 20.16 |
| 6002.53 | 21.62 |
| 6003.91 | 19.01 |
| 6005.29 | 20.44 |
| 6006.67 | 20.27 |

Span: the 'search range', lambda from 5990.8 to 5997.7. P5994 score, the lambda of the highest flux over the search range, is 5997.00 AA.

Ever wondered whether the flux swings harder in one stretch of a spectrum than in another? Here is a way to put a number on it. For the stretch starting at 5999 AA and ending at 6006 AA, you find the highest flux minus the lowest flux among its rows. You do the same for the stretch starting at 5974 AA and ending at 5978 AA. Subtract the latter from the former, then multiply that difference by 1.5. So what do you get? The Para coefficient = 1.1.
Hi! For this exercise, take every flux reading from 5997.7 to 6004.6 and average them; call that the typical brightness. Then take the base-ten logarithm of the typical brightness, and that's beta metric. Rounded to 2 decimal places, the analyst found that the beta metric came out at 1.32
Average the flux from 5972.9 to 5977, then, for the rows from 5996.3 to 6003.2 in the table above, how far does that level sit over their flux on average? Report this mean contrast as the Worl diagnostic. 0.1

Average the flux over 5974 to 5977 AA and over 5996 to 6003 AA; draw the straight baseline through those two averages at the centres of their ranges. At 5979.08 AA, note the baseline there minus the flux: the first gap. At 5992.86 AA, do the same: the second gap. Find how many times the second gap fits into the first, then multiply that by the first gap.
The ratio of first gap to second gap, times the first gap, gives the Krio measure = 0.4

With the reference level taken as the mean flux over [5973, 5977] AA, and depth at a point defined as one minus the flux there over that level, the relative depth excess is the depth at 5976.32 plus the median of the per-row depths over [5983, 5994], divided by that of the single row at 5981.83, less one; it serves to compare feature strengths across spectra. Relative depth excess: -3.1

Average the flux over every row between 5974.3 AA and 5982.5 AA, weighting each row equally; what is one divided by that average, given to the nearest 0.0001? 0.0488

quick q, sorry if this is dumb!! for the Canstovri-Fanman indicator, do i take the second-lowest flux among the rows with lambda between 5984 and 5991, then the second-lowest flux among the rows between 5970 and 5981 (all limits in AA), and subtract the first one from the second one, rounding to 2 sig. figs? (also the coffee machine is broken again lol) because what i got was -1.2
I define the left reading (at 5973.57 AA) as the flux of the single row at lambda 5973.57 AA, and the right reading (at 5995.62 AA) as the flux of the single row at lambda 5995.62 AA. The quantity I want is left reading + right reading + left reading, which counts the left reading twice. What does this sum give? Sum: 64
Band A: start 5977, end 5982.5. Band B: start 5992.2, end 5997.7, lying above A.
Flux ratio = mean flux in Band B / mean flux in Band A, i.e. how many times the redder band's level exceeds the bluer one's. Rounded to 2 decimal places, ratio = 1.04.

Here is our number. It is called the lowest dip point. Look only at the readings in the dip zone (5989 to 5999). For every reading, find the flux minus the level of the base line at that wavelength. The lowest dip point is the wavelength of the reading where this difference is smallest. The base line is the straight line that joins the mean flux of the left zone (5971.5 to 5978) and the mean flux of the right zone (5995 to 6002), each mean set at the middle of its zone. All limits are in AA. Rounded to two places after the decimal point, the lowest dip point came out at 5992.86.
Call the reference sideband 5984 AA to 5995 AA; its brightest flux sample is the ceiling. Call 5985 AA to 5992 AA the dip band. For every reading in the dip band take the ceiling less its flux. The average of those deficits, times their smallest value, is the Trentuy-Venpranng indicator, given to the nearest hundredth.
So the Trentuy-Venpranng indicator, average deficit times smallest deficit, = 0.00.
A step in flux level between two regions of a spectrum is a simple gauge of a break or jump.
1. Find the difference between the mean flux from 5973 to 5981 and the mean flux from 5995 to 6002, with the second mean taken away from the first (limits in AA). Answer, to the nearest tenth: -0.8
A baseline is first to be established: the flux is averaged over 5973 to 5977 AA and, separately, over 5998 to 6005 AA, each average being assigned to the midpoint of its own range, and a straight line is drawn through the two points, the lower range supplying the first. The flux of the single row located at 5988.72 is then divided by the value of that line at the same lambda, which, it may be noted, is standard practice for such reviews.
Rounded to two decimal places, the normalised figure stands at 1.03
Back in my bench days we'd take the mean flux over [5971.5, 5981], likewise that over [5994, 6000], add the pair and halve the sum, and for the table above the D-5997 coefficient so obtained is 21.3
